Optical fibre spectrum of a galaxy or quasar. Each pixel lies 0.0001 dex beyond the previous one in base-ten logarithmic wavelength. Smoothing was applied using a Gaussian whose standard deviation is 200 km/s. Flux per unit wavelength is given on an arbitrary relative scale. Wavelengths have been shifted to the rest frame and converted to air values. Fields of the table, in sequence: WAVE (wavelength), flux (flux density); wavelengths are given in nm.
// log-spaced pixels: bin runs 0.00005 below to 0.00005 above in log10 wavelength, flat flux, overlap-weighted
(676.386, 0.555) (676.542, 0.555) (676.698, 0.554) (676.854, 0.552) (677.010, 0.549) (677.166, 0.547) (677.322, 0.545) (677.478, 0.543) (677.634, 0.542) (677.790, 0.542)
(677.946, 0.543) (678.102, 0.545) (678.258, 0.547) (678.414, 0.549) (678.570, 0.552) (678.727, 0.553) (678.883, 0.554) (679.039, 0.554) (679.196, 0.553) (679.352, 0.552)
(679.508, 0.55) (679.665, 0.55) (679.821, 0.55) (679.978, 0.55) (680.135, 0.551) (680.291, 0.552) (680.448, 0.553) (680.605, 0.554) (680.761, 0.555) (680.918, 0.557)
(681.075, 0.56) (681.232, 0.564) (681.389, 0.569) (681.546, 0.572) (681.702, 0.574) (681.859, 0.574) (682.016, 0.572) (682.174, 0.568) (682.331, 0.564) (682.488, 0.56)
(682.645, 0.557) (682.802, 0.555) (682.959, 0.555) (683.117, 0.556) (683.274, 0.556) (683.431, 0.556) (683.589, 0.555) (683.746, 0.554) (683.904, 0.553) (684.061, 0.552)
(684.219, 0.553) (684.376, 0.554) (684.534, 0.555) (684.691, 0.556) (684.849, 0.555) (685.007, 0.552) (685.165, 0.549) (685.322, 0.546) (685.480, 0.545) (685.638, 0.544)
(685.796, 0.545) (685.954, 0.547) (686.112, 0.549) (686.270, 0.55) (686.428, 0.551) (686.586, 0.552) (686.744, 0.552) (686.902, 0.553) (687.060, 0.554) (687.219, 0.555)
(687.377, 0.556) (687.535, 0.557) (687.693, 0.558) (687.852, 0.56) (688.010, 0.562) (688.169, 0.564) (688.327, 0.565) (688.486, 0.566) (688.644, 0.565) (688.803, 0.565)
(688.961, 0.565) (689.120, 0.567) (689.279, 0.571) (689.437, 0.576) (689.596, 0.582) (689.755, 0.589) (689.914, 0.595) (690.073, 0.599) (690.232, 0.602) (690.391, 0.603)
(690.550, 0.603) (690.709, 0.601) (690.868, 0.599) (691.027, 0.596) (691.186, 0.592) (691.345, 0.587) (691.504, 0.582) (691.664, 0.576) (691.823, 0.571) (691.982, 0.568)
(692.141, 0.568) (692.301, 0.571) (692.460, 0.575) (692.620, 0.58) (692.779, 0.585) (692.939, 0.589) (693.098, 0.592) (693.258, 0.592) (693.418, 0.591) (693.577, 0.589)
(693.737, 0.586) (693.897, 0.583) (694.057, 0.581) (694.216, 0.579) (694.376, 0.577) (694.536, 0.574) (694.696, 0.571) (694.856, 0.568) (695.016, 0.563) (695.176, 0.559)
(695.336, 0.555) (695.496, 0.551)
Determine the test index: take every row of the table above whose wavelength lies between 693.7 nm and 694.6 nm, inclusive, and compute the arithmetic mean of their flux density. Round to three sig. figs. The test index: 0.580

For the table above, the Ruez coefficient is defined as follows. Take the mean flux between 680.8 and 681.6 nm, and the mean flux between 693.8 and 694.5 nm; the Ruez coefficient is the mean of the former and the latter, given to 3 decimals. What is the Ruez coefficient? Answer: 0.572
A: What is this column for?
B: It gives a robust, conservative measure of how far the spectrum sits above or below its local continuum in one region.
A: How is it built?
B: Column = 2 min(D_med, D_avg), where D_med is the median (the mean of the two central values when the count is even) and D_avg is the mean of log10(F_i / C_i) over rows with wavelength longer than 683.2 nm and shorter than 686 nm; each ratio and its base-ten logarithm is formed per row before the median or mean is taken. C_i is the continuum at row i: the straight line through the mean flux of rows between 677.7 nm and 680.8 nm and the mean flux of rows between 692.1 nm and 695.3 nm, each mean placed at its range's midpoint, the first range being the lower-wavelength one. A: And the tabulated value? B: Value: -0.015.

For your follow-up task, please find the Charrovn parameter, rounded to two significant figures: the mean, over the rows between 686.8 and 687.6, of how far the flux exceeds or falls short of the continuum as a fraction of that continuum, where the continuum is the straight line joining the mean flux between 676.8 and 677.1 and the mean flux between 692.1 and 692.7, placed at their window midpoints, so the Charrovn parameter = -0.019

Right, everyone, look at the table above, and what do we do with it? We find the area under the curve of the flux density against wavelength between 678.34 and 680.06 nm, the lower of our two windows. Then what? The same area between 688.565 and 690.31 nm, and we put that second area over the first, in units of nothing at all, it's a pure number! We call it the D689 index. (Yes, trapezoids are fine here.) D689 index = 1.07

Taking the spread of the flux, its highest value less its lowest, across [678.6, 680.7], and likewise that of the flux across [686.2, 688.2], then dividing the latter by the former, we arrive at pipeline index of 3.5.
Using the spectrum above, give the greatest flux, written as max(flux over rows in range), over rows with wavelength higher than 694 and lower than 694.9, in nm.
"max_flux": 0.581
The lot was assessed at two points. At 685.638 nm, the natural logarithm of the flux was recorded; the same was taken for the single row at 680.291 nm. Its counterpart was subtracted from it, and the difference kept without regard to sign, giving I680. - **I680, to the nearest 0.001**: 0.015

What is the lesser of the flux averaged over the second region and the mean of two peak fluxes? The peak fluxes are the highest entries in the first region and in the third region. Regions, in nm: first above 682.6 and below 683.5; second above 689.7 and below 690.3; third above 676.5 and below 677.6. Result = 0.556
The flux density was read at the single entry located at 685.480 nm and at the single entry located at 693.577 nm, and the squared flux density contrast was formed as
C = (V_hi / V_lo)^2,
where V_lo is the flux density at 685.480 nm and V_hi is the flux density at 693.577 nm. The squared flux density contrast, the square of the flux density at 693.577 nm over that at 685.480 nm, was 1.17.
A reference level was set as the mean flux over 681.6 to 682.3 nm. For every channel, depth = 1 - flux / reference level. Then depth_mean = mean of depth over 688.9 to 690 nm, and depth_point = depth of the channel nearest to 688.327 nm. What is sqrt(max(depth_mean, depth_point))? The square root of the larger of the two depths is 0.11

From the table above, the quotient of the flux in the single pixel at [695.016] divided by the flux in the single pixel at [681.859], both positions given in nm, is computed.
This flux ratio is 0.98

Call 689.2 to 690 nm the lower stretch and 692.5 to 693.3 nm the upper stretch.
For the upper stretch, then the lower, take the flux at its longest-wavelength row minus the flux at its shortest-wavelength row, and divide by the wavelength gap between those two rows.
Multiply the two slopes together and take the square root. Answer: 0.027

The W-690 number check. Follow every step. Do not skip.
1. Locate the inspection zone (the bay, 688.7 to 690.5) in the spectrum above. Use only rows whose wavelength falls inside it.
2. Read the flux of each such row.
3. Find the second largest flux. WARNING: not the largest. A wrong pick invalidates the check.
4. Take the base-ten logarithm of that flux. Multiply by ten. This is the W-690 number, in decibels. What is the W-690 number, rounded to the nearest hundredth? -2.20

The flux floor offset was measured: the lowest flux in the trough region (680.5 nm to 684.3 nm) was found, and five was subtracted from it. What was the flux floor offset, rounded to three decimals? -4.448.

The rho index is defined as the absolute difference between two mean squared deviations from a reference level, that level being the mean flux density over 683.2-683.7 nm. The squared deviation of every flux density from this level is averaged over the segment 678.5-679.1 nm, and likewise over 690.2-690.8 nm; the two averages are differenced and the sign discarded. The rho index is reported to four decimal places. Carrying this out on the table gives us 0.0022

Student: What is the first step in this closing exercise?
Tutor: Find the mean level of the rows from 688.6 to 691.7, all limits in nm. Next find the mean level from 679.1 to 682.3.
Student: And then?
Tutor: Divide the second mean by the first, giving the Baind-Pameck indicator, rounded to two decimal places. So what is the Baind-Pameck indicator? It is 0.95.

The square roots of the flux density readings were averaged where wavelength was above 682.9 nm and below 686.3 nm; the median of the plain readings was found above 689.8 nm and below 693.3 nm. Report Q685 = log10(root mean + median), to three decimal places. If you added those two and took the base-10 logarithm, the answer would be 0.125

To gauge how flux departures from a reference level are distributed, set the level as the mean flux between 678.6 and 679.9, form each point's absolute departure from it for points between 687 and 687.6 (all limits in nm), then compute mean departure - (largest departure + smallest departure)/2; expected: 0.0000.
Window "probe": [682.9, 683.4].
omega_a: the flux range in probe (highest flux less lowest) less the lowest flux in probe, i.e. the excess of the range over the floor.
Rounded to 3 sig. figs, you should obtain -0.554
